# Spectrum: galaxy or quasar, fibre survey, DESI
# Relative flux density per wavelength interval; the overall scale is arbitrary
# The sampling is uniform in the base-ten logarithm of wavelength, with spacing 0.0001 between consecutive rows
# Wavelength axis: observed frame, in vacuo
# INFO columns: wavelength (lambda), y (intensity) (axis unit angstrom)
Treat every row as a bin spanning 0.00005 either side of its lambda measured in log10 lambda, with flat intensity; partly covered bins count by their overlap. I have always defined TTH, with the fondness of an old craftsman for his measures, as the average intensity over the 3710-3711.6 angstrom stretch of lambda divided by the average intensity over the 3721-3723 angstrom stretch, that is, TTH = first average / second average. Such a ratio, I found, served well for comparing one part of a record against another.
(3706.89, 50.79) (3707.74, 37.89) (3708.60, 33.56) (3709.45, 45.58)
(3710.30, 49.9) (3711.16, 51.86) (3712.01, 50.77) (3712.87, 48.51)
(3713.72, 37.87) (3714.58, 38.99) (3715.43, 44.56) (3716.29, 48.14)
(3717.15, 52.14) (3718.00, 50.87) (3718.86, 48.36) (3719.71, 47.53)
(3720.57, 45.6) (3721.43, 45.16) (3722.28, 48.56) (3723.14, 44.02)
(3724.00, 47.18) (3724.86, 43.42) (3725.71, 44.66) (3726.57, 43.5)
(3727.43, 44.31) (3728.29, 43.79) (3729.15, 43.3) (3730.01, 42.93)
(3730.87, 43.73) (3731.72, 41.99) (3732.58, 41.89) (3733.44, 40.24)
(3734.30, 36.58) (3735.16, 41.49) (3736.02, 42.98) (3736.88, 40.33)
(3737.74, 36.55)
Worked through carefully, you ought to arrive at 1.09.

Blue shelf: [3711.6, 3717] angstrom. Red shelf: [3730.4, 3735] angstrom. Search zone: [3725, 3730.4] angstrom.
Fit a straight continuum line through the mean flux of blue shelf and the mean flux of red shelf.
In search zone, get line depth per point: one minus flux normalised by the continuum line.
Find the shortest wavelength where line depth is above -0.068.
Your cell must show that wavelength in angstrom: 3725.71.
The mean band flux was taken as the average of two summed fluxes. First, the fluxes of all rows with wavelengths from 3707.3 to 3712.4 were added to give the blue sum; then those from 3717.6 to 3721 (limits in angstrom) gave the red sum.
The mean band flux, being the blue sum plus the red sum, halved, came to 231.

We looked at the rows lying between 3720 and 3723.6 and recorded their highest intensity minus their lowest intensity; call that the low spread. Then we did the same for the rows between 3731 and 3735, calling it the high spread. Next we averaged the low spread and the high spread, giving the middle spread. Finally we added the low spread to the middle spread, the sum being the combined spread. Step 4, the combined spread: 10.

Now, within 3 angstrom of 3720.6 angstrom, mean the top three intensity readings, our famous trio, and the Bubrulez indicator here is 49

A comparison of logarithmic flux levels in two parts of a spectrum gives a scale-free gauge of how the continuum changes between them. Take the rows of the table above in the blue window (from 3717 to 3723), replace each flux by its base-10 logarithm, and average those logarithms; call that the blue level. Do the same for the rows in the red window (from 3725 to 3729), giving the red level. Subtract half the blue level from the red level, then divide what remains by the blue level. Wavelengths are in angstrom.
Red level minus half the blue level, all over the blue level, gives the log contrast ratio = 0.477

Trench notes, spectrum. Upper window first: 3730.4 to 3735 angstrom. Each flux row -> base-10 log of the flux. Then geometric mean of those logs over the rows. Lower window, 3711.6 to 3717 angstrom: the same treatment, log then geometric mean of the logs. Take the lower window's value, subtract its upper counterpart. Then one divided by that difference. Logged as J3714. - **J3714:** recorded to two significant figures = 27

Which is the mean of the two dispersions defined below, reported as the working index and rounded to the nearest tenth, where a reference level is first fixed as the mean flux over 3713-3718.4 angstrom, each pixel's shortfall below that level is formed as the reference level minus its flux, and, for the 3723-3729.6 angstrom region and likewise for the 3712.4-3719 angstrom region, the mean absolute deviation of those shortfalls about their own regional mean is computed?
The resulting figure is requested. 2.6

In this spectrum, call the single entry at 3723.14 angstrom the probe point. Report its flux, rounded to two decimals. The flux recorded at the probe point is 44.02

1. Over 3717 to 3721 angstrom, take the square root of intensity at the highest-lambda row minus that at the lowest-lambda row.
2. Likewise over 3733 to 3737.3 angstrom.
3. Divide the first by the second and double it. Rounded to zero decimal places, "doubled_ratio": -132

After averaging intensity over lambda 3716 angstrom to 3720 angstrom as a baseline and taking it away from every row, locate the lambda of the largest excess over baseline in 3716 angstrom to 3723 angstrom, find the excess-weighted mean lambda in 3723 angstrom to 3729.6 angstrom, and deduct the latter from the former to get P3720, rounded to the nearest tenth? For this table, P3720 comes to -9.2 angstrom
